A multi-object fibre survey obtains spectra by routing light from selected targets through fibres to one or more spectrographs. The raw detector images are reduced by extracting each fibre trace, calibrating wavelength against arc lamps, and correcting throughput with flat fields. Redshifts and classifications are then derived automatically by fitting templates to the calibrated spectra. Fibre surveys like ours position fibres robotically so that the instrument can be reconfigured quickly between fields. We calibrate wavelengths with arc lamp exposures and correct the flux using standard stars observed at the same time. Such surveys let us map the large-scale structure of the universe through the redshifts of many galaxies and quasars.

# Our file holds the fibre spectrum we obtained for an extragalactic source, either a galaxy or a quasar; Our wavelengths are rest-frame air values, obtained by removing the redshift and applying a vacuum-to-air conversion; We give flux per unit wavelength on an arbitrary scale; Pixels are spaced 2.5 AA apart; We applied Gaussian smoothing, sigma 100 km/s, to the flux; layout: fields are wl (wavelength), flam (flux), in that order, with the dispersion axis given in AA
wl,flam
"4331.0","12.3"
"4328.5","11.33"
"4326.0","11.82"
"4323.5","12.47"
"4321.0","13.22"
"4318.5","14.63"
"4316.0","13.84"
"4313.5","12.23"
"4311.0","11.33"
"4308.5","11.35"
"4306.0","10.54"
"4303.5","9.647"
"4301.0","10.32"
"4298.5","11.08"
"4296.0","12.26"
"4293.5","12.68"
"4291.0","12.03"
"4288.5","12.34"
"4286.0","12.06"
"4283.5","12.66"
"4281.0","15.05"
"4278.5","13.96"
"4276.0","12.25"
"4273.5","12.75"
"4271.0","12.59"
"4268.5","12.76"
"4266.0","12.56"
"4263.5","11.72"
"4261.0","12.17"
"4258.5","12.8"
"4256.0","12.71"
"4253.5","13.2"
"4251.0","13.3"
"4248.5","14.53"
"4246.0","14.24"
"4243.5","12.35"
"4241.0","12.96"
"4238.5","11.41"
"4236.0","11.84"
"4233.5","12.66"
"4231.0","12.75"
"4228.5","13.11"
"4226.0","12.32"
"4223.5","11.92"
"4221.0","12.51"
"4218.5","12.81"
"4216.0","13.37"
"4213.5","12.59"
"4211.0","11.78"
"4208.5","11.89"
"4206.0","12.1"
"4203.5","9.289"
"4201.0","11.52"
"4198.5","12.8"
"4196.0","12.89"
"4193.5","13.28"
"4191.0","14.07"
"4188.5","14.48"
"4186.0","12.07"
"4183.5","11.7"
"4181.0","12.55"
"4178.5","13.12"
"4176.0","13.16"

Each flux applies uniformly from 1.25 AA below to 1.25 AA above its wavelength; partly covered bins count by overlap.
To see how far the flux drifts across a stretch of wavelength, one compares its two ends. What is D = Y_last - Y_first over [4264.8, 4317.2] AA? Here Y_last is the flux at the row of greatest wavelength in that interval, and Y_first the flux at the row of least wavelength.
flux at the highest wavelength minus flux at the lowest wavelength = 1.3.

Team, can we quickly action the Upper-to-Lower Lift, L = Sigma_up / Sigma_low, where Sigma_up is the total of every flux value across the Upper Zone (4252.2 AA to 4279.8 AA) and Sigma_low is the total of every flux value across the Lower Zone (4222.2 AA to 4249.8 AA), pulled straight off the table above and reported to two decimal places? 1.00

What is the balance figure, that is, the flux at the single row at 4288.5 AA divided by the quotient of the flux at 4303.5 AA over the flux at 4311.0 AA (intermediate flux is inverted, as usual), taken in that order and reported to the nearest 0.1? 14.5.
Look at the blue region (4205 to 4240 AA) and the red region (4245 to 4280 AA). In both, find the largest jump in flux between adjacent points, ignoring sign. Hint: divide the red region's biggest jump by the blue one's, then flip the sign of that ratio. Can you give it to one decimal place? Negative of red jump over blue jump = -2.1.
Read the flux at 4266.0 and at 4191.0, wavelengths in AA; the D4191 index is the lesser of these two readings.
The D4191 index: 12.6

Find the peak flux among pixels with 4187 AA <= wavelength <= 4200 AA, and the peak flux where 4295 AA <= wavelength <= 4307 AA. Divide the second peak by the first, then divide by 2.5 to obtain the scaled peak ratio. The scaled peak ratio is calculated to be 0.34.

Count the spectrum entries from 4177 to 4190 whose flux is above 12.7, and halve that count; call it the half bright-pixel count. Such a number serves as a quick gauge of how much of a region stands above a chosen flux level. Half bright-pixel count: 1.0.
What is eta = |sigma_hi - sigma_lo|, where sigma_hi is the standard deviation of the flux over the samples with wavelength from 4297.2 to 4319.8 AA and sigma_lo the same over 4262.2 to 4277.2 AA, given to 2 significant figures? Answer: 1.2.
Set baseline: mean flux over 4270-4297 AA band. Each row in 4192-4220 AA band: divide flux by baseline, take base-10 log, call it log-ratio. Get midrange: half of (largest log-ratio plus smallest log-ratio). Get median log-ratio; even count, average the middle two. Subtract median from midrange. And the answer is -0.053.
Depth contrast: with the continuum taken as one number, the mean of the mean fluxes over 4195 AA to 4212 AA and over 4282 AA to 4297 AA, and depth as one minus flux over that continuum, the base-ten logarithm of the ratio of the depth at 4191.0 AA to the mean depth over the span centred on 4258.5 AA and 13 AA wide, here 0.63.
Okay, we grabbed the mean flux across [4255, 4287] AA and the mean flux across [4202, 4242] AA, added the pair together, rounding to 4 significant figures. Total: 24.98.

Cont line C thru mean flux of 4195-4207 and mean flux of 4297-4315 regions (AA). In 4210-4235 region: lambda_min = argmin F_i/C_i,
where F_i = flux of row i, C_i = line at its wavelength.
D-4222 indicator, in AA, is 4211.0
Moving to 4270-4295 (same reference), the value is 4286.0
